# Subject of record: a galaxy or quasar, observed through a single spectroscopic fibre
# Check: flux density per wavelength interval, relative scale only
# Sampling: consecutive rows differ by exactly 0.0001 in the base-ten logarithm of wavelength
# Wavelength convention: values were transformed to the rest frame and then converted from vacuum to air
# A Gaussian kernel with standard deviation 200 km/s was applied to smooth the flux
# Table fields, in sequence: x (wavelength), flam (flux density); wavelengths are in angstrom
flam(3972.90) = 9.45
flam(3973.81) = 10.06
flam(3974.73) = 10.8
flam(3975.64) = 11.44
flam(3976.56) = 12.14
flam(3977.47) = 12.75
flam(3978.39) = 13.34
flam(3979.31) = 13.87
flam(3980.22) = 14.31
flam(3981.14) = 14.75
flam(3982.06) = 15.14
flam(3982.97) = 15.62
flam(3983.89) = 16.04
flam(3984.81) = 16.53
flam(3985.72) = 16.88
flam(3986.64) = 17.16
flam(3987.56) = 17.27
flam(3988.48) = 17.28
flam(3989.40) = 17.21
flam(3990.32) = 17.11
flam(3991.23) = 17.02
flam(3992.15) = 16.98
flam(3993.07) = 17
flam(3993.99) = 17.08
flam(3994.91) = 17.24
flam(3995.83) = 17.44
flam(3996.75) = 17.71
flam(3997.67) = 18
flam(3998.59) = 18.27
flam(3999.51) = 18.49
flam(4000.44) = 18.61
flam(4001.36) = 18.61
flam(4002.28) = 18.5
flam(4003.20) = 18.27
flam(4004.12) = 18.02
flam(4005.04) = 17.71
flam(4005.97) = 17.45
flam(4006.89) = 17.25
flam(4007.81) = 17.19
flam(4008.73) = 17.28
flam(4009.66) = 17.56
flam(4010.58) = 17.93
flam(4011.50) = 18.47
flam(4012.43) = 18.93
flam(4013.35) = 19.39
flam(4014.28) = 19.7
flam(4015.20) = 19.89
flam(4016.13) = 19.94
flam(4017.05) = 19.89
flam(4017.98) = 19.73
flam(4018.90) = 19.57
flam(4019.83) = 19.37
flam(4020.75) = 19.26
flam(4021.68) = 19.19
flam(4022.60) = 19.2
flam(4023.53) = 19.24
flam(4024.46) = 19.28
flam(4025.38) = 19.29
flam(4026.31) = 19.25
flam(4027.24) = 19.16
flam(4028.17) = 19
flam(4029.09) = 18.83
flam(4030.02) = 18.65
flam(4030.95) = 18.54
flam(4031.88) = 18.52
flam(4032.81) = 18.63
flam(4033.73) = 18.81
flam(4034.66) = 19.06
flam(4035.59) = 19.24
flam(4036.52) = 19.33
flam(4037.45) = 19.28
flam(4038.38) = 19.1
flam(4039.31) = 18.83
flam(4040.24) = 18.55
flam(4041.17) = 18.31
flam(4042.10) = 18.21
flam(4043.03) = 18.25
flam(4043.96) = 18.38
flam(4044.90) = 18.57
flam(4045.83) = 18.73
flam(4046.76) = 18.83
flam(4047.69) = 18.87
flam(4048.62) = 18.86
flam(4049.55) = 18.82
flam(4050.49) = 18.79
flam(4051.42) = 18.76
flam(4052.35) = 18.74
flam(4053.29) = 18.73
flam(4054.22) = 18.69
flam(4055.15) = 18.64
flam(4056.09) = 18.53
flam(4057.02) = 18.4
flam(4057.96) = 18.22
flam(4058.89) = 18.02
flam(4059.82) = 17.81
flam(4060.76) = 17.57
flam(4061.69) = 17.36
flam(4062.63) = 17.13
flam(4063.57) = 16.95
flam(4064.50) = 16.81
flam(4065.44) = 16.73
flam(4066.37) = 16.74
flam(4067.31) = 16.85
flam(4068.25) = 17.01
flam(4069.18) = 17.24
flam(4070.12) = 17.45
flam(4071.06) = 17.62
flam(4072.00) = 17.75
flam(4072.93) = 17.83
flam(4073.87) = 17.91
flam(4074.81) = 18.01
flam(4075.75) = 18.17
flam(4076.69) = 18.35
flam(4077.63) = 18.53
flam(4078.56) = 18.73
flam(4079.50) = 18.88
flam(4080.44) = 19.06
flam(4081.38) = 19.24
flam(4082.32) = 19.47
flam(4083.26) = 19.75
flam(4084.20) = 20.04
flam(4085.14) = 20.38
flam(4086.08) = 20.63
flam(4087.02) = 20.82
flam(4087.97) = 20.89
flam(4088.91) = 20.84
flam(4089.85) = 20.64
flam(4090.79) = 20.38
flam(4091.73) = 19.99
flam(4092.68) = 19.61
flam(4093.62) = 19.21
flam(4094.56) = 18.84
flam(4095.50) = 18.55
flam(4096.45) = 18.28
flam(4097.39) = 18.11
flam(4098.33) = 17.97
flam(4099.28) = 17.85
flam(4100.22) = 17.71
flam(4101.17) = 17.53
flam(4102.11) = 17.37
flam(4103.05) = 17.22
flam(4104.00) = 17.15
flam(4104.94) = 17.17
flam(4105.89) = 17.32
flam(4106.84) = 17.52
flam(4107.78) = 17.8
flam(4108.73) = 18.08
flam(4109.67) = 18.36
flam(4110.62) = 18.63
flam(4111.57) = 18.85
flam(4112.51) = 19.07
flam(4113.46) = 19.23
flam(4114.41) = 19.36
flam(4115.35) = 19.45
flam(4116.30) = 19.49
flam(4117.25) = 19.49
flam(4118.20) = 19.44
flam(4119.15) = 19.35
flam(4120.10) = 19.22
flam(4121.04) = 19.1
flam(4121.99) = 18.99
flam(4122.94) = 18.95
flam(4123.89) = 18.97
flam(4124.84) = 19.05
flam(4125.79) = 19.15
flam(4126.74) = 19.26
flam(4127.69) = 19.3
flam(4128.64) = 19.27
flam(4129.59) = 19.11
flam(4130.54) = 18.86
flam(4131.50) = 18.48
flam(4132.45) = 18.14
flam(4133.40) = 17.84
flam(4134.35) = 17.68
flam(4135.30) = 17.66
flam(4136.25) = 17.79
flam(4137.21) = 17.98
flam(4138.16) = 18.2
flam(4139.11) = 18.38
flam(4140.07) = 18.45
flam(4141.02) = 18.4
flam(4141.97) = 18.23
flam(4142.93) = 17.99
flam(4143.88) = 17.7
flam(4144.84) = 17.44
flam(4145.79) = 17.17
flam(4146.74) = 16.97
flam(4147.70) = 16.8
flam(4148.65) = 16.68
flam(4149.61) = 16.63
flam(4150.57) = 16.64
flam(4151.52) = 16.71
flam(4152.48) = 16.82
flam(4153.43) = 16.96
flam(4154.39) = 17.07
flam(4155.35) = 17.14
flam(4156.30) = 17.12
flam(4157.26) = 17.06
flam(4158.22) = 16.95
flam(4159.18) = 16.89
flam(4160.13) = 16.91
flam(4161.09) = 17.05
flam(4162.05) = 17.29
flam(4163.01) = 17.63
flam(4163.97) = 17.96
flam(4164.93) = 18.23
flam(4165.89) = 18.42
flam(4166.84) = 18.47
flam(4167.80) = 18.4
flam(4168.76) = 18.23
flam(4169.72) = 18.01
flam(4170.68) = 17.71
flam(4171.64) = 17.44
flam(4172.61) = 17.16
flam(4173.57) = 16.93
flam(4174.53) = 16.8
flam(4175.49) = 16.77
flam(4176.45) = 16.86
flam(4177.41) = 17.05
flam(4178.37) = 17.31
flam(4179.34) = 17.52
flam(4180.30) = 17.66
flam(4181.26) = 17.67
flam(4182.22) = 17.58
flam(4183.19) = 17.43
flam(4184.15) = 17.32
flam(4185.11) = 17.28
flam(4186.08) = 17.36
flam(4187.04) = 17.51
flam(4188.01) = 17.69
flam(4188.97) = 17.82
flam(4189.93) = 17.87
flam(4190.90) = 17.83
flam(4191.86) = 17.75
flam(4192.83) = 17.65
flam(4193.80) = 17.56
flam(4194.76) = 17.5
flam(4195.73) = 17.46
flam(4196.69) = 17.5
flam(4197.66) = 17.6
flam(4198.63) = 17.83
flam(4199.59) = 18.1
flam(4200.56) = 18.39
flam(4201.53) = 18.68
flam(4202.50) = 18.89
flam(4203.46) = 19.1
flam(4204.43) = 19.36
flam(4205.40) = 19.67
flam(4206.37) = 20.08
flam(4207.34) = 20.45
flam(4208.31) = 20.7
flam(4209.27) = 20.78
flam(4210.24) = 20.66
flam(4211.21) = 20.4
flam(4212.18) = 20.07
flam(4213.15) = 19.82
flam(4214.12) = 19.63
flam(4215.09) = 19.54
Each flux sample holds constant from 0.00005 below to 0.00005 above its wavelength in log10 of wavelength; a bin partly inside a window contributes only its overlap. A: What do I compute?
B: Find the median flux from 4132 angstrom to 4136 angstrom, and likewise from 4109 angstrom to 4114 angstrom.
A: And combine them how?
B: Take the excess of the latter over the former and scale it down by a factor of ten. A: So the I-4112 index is 0.11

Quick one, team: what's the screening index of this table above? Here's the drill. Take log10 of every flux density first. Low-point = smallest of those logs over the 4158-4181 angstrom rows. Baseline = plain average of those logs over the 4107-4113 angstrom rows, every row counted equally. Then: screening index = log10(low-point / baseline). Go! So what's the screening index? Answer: -0.0145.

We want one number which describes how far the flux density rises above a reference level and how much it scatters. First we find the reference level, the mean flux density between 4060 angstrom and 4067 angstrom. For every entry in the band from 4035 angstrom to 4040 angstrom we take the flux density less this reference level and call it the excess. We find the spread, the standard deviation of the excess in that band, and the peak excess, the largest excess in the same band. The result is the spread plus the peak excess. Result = 2.5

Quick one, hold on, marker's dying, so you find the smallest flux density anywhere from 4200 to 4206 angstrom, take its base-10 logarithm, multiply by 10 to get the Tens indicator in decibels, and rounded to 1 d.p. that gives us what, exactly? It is 12.6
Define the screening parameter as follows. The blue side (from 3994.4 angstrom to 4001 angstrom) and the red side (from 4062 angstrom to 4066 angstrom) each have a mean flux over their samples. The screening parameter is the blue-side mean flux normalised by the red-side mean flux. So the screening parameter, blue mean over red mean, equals 1.06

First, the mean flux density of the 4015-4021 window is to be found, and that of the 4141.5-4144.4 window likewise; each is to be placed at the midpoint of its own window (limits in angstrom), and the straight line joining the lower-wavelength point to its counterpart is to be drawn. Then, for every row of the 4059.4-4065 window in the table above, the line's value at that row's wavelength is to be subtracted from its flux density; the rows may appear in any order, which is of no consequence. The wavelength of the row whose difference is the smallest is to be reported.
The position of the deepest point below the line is 4064.50 angstrom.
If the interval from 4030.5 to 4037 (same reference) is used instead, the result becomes 4031.88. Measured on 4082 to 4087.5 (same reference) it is 4082.32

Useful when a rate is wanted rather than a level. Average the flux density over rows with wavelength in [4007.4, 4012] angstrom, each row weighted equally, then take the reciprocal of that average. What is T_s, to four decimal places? 0.0565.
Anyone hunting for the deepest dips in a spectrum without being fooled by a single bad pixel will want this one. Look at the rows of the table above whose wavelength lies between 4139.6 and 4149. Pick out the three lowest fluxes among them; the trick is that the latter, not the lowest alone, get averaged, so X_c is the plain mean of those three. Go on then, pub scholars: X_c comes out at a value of 16.8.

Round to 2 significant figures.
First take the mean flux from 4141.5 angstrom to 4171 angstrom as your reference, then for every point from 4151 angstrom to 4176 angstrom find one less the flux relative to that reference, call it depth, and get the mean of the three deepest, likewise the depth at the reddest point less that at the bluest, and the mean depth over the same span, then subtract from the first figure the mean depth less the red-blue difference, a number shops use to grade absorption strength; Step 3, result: 0.033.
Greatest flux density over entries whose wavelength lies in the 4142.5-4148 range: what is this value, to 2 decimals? 17.99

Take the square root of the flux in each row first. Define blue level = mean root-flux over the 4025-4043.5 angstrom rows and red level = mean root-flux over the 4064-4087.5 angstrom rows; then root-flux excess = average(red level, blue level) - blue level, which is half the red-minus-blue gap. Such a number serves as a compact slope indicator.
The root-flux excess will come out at -0.027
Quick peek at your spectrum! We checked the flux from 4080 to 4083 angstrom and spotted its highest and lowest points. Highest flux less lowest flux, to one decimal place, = 0.4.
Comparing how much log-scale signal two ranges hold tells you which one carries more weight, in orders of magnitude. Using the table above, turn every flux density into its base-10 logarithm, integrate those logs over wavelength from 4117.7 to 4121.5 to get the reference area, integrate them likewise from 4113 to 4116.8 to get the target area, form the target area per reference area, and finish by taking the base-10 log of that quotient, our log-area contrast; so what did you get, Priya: 0.000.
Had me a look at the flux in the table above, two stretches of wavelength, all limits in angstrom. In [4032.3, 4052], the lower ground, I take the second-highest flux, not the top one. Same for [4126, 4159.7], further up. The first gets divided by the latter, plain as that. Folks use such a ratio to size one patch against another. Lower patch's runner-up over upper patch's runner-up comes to 1.00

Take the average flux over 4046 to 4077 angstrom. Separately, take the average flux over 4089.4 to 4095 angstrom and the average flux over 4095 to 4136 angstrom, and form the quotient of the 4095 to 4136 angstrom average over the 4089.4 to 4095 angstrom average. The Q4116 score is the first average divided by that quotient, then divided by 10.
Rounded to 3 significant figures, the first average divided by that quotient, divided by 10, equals 1.92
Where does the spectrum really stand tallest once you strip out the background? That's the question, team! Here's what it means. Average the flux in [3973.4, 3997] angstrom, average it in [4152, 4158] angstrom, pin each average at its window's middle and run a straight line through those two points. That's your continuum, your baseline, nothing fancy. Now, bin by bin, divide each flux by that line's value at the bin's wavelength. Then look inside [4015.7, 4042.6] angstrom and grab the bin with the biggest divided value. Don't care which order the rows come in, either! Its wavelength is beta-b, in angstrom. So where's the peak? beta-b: 4016.13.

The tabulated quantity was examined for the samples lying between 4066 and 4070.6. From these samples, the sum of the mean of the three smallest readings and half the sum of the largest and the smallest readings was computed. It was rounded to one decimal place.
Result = 34.0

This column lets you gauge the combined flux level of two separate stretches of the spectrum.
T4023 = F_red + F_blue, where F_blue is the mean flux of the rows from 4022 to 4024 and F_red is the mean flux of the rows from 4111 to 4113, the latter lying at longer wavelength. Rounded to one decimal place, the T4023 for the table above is 38.2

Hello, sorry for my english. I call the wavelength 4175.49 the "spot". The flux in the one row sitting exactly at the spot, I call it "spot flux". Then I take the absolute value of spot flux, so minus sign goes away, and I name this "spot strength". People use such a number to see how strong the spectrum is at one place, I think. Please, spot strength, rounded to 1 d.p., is 16.8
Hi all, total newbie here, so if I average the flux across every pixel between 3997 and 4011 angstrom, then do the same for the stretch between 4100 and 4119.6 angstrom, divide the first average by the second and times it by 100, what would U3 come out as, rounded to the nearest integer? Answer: 98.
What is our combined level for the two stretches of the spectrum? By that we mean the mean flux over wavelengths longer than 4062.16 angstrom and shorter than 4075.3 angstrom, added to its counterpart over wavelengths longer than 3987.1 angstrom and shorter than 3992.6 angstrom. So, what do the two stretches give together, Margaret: 34.4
